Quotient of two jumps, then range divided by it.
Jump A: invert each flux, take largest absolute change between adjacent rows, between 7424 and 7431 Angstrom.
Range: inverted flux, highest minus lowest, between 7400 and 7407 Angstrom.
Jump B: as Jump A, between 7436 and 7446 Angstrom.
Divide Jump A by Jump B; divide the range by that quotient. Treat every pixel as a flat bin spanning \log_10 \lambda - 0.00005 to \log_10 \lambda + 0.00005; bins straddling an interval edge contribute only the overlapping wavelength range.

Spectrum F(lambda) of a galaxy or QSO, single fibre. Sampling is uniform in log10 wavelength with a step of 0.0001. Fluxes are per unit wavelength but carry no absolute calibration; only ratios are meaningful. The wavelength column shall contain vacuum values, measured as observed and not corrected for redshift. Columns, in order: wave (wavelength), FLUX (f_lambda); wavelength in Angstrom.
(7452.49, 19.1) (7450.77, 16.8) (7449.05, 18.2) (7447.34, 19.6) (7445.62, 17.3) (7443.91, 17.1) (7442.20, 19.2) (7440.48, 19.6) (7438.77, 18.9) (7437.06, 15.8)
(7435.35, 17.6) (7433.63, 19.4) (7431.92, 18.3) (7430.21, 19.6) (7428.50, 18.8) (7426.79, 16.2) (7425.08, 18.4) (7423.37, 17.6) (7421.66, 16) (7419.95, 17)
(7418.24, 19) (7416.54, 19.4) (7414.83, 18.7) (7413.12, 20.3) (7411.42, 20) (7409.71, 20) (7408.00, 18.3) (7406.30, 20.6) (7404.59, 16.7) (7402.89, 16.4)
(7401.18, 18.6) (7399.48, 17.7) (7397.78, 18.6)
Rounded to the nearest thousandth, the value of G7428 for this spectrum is 0.015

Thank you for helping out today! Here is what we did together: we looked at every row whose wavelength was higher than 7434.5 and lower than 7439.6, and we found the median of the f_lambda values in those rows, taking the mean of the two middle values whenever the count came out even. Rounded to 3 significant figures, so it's 17.6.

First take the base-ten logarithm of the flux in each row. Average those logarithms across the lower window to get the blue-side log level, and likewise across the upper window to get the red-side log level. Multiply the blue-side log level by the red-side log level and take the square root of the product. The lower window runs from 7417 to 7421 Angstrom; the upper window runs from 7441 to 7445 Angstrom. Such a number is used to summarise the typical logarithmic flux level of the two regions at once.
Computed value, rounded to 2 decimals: 1.26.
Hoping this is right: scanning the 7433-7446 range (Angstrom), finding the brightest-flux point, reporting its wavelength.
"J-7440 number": 7440.48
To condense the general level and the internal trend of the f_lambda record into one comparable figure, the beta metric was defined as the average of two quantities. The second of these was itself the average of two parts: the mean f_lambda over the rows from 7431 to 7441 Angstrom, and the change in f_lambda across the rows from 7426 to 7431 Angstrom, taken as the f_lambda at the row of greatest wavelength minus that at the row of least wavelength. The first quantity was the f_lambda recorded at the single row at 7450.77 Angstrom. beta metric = 13.8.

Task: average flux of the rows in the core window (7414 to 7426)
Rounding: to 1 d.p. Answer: 18.0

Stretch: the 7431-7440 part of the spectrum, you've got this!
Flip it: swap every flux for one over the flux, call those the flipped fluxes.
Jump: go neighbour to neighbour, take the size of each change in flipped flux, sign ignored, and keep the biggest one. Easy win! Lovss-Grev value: 0.0104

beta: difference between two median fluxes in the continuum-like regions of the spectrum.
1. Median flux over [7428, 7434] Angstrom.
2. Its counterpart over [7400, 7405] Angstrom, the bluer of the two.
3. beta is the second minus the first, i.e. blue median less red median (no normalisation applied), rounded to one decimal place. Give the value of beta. -2.4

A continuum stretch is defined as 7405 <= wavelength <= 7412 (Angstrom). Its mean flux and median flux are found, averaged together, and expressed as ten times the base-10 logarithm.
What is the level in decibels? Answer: 13.0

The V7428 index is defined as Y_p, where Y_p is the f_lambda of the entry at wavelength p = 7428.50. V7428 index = 18.8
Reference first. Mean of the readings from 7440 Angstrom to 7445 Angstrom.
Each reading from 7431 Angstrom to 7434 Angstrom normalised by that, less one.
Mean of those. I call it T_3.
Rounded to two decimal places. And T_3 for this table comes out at 0.01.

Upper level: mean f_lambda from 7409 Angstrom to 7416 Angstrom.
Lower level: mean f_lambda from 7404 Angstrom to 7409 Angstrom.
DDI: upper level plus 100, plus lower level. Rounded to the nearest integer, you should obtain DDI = 138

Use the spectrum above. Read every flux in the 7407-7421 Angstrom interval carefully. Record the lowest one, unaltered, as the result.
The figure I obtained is 17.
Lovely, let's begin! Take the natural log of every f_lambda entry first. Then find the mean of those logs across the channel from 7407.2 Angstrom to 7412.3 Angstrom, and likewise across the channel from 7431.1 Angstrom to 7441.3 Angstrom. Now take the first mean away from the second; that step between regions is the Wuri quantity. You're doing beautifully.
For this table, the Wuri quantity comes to -0.064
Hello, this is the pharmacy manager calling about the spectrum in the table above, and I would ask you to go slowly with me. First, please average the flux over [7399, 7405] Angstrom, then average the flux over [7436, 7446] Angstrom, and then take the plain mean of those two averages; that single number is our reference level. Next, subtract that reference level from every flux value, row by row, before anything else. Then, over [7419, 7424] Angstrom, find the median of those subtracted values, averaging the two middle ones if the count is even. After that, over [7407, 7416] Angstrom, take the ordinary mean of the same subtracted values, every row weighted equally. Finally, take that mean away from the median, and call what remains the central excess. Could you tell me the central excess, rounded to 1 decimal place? -2.5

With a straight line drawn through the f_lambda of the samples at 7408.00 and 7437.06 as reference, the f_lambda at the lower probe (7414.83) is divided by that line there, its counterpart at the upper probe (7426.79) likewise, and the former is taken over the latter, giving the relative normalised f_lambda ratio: 1.09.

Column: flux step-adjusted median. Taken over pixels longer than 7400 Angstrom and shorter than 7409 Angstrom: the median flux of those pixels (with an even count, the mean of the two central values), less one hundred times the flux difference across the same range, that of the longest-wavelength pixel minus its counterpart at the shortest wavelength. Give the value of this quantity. 48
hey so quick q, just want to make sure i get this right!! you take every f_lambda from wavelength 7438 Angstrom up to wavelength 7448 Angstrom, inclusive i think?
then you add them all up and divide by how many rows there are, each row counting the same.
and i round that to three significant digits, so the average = 18.6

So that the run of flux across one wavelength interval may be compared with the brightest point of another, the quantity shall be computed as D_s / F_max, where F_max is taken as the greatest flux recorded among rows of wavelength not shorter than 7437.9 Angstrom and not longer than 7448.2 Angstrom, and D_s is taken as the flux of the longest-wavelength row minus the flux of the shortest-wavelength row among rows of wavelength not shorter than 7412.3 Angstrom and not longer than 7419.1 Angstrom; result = -0.07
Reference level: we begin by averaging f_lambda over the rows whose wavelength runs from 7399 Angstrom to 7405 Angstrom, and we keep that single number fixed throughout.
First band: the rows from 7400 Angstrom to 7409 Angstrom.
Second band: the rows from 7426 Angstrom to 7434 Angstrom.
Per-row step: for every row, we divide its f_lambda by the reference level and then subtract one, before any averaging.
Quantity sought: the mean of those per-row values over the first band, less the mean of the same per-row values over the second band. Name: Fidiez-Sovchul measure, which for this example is -0.02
